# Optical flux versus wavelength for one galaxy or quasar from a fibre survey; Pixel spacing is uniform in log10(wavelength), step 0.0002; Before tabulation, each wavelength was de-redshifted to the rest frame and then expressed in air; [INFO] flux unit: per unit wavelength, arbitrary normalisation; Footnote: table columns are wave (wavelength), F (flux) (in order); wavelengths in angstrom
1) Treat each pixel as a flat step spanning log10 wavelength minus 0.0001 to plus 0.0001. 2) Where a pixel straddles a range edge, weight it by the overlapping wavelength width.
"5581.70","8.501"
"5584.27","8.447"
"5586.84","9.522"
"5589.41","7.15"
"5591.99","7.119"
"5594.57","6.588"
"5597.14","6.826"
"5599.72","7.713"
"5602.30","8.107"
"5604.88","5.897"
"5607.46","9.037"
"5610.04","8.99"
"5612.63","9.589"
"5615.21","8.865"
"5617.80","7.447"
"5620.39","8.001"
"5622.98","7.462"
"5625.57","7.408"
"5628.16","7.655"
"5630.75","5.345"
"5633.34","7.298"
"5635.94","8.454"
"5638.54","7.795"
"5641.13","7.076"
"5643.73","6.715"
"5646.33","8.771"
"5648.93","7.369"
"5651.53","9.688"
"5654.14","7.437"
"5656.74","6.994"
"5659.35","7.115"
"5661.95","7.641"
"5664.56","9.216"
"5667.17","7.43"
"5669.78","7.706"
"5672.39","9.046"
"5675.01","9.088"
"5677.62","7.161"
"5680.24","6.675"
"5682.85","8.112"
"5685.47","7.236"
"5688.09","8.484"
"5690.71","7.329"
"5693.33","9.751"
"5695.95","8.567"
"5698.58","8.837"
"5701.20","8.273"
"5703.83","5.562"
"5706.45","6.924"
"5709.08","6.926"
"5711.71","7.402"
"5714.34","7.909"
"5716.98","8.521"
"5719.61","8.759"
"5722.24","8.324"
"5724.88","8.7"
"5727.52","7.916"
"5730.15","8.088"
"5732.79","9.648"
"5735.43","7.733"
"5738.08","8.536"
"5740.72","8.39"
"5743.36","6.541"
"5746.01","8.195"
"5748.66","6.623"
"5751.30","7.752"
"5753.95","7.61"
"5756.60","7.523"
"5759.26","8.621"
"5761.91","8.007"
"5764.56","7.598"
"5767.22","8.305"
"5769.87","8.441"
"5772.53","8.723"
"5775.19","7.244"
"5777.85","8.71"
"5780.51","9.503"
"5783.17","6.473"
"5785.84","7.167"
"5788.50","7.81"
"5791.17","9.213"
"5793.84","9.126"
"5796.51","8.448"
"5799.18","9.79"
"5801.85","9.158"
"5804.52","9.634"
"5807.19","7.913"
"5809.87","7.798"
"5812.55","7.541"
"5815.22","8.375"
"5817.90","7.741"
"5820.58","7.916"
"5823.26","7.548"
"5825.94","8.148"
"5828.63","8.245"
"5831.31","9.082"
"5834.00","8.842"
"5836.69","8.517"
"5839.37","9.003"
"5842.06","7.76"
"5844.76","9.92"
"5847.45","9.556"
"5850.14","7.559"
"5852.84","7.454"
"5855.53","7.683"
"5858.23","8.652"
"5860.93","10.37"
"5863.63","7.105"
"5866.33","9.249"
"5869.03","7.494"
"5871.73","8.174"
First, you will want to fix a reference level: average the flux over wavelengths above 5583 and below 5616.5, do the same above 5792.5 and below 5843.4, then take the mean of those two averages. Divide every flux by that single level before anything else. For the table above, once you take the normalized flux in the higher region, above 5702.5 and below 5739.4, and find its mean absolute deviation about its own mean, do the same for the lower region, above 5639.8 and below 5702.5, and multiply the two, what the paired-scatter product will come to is 0.0090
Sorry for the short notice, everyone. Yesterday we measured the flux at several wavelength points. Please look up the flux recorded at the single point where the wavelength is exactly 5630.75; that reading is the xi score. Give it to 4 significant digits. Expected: 5.345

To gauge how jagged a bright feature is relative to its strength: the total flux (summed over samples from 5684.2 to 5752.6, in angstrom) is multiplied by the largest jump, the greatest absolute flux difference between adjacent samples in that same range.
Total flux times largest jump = 561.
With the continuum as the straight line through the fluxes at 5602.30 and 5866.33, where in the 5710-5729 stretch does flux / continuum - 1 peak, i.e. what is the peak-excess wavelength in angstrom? 5719.61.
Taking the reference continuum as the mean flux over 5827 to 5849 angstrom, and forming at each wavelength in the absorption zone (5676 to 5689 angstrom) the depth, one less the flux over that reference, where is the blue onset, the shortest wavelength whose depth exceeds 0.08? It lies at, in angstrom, 5677.62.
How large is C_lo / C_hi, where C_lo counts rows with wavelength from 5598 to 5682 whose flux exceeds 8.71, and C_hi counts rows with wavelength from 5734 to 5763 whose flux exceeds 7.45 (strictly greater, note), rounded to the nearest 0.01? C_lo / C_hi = 1.00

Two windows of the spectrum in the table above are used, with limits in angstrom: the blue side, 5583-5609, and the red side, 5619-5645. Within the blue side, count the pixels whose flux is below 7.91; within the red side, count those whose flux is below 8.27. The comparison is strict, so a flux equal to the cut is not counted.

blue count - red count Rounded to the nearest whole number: -3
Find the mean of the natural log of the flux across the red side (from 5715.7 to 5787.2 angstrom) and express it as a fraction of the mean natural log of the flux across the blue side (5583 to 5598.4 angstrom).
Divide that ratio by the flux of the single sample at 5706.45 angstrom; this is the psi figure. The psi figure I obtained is 0.149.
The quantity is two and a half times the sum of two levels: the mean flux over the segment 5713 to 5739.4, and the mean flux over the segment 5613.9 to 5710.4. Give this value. 40.4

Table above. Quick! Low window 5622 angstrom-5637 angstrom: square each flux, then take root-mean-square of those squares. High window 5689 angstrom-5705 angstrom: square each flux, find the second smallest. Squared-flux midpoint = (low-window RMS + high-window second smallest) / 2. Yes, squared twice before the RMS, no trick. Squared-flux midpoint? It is 54.5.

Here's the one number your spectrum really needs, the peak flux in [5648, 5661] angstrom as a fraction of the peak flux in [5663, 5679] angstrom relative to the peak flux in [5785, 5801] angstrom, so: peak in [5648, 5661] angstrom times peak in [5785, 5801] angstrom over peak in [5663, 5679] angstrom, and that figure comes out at 10.3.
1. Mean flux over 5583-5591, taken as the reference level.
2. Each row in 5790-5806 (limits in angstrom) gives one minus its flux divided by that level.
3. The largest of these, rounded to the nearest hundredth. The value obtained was -0.01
